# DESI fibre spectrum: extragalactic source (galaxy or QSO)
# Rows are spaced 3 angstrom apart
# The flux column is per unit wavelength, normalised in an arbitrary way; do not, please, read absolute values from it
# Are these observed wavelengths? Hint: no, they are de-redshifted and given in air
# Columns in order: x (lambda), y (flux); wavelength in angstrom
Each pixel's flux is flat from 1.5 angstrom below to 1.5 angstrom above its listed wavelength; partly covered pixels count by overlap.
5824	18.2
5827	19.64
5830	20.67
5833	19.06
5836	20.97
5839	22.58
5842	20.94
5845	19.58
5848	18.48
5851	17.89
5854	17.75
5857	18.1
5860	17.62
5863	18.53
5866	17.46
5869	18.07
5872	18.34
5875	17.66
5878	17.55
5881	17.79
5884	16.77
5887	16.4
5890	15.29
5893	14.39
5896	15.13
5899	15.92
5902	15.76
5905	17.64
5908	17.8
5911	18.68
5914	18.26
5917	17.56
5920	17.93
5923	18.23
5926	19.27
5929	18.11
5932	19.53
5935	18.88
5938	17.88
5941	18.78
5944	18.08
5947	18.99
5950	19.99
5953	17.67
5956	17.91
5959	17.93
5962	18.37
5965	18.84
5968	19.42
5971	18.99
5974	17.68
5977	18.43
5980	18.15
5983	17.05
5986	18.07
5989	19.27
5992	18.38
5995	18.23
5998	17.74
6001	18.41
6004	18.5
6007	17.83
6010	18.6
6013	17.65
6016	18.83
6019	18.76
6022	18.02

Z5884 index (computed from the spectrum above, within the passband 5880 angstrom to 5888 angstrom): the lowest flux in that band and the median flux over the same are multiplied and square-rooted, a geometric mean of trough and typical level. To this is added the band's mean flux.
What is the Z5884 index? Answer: 33.6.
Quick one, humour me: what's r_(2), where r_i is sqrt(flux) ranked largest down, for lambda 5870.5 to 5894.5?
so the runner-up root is 4.22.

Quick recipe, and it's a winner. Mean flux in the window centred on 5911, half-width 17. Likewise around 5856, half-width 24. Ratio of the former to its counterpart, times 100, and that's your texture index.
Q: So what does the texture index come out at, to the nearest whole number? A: 93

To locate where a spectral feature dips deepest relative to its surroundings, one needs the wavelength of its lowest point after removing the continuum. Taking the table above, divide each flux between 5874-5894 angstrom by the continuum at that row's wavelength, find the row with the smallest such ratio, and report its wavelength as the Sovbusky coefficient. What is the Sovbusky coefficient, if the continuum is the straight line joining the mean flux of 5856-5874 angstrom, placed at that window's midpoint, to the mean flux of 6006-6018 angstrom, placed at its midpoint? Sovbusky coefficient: 5893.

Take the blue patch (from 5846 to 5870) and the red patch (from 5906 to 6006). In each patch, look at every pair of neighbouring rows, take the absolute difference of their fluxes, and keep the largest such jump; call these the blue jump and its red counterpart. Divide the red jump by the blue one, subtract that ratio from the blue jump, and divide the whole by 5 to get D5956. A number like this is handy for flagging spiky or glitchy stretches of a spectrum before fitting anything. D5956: -0.22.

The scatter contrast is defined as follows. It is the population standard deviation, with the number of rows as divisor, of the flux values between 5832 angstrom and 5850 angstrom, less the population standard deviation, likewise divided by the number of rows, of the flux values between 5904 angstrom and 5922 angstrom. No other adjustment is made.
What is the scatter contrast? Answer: 1.0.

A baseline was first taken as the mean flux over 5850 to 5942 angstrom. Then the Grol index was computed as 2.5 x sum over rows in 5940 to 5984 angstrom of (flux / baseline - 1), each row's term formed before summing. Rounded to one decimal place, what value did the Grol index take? 1.8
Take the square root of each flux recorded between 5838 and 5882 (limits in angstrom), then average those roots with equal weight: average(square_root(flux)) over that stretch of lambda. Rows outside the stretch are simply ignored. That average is 4.30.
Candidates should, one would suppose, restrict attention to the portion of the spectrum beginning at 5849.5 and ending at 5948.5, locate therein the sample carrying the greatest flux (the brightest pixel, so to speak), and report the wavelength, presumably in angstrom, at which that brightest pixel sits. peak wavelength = 5932 angstrom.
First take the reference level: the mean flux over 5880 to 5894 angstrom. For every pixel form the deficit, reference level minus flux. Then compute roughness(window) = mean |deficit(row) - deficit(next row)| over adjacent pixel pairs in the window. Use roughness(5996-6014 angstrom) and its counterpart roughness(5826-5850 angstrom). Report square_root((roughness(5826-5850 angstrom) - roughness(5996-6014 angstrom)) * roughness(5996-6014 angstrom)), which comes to 0.73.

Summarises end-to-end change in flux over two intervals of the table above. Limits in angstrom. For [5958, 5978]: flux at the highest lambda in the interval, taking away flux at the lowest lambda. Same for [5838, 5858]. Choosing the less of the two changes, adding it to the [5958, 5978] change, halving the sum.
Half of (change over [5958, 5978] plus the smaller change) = -2.0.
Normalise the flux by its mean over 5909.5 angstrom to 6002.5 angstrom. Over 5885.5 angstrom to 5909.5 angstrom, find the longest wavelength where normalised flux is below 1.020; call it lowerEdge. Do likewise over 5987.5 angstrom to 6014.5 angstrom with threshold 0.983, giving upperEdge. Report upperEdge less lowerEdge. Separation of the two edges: 105 angstrom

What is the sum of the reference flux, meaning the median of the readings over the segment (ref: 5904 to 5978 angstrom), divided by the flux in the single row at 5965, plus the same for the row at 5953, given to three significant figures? 2.00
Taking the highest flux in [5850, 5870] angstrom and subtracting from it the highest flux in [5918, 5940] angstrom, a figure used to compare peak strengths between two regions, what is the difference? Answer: -1.0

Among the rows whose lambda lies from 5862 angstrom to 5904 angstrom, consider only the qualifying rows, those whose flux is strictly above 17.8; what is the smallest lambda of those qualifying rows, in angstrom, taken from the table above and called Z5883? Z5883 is 5863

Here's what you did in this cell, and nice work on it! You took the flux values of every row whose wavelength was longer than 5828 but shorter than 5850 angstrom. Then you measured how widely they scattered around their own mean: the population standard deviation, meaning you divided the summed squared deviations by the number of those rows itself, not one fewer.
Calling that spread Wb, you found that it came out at 1.3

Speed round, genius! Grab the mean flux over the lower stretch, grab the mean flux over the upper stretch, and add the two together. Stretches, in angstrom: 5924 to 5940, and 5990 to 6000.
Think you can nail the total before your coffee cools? 36.9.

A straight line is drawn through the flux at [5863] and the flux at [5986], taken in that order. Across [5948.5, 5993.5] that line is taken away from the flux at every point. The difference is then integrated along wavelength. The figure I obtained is 13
